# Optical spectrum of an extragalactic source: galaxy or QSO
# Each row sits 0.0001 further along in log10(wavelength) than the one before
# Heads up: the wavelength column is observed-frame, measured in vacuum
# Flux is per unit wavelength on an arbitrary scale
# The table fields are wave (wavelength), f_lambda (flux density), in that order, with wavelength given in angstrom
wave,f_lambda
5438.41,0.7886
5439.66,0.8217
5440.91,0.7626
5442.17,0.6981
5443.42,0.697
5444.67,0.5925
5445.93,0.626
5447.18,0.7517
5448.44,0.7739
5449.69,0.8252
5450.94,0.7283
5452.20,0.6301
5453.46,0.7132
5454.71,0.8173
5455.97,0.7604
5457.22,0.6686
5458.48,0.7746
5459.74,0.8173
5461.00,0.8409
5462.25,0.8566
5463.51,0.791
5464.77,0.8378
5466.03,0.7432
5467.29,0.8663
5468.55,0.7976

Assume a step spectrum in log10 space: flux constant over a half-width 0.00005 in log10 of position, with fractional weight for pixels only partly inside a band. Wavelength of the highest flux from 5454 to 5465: 5462.25 angstrom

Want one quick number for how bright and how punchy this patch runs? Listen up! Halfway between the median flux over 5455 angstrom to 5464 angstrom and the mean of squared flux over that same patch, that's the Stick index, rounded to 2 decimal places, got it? 0.71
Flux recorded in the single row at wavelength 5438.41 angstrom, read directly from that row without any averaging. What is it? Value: 0.7886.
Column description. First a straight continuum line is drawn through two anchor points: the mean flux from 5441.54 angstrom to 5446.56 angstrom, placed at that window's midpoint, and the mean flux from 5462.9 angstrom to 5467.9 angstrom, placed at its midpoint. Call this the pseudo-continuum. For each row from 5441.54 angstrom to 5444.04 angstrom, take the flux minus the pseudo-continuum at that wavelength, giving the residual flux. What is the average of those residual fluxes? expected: 0.05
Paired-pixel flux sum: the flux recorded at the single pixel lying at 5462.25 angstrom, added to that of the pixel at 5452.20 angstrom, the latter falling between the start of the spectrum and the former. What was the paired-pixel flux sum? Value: 1.49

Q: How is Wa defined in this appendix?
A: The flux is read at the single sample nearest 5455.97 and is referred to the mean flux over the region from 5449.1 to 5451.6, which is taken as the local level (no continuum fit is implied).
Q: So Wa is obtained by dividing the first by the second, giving 1.0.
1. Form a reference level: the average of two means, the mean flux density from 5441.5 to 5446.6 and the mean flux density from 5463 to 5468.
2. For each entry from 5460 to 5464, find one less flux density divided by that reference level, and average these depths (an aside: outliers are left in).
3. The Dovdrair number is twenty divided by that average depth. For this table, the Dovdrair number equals -149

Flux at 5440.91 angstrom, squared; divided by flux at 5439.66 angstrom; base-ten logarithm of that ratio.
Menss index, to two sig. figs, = -0.15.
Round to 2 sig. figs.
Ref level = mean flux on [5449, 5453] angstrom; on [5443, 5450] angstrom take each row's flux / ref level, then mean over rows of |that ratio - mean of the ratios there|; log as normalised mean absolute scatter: 0.10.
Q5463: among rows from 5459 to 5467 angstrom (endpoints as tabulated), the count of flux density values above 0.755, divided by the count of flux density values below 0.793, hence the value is 2.5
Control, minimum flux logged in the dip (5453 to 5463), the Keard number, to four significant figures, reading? 0.6686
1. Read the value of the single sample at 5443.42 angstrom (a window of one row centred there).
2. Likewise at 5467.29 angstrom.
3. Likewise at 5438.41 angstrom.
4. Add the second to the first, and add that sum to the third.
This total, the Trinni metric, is 2.35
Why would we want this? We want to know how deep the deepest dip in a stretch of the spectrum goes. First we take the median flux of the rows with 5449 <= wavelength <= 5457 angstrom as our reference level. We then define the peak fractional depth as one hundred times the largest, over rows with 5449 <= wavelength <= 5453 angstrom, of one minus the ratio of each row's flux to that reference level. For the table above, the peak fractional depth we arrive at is 15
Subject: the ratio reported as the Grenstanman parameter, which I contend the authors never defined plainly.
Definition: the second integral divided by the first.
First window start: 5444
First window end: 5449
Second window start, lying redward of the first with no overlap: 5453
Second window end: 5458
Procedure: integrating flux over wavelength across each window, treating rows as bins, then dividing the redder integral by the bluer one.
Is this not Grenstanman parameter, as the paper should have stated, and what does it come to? 1.08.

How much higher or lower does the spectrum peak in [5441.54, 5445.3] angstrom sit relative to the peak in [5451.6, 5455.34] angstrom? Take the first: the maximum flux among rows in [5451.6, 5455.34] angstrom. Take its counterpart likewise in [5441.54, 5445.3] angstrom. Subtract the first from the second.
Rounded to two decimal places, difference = -0.12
